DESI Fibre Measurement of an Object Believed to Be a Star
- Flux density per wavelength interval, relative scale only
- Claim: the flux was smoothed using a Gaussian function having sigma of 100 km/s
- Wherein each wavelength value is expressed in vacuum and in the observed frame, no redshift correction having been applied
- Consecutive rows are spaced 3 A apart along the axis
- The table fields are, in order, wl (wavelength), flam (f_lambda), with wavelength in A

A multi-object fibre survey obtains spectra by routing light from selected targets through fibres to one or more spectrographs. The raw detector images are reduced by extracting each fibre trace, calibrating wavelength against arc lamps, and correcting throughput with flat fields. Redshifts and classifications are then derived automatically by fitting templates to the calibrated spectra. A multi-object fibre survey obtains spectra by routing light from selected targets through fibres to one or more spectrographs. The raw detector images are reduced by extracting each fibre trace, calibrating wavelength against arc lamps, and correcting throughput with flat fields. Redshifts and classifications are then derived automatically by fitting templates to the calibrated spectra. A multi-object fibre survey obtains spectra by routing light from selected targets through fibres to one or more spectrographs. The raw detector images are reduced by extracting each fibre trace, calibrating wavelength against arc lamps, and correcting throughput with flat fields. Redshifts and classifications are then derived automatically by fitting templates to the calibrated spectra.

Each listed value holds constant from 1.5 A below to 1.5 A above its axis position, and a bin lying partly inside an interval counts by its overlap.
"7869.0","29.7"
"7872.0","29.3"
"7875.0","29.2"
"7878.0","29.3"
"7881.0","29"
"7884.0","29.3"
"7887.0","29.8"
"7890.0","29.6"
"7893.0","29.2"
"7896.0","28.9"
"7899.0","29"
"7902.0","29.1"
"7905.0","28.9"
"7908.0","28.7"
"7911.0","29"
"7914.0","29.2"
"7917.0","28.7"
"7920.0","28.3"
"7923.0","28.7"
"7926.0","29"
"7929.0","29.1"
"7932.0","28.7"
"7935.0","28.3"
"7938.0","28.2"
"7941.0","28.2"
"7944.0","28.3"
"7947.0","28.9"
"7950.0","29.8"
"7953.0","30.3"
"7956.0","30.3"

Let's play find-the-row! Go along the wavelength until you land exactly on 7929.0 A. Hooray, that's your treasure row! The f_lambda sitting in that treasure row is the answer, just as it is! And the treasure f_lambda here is 29.1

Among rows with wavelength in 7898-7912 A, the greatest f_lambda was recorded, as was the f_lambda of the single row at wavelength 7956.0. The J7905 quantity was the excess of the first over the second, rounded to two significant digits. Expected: -1.2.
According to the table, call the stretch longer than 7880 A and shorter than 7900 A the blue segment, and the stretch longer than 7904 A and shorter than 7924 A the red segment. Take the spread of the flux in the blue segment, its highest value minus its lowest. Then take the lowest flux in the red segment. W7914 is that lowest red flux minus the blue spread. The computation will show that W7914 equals 27.4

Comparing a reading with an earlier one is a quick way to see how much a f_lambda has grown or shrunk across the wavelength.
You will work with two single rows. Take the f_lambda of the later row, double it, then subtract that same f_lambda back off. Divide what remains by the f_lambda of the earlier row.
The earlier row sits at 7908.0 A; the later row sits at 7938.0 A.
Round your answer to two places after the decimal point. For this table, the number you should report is 0.98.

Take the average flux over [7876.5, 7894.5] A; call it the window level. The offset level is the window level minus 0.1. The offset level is 29.3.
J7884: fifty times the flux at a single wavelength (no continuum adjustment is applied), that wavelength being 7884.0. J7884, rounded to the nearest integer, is 1465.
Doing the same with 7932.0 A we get 1435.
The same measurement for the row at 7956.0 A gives 1515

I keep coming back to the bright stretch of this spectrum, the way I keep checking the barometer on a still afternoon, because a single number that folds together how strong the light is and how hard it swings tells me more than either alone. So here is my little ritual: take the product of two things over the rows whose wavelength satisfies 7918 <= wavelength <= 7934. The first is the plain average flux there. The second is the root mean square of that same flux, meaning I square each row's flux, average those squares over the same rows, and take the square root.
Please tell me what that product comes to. 827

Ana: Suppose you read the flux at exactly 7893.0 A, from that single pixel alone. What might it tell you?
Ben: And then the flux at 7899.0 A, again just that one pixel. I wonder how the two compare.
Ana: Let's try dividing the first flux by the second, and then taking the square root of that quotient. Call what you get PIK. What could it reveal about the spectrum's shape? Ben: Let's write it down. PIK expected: 1.00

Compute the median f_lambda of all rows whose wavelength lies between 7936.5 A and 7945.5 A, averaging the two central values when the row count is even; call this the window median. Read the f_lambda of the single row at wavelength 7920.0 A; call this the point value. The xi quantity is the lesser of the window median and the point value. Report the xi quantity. 28.2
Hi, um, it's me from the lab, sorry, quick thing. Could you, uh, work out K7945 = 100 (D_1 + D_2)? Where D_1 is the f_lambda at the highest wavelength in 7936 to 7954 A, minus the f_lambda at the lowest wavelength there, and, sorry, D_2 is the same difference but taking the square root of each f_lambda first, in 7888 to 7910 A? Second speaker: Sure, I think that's 202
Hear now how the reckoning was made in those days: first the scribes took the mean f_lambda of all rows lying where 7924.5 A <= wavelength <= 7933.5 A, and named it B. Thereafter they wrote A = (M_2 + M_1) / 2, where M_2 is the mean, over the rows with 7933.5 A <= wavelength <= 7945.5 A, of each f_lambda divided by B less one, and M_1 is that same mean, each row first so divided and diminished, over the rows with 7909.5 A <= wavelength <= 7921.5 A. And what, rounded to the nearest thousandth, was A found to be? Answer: -0.014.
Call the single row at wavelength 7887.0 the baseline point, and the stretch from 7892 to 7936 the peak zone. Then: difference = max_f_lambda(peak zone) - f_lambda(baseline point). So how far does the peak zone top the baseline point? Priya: -0.6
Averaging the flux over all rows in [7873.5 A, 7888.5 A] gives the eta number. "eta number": 29.3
